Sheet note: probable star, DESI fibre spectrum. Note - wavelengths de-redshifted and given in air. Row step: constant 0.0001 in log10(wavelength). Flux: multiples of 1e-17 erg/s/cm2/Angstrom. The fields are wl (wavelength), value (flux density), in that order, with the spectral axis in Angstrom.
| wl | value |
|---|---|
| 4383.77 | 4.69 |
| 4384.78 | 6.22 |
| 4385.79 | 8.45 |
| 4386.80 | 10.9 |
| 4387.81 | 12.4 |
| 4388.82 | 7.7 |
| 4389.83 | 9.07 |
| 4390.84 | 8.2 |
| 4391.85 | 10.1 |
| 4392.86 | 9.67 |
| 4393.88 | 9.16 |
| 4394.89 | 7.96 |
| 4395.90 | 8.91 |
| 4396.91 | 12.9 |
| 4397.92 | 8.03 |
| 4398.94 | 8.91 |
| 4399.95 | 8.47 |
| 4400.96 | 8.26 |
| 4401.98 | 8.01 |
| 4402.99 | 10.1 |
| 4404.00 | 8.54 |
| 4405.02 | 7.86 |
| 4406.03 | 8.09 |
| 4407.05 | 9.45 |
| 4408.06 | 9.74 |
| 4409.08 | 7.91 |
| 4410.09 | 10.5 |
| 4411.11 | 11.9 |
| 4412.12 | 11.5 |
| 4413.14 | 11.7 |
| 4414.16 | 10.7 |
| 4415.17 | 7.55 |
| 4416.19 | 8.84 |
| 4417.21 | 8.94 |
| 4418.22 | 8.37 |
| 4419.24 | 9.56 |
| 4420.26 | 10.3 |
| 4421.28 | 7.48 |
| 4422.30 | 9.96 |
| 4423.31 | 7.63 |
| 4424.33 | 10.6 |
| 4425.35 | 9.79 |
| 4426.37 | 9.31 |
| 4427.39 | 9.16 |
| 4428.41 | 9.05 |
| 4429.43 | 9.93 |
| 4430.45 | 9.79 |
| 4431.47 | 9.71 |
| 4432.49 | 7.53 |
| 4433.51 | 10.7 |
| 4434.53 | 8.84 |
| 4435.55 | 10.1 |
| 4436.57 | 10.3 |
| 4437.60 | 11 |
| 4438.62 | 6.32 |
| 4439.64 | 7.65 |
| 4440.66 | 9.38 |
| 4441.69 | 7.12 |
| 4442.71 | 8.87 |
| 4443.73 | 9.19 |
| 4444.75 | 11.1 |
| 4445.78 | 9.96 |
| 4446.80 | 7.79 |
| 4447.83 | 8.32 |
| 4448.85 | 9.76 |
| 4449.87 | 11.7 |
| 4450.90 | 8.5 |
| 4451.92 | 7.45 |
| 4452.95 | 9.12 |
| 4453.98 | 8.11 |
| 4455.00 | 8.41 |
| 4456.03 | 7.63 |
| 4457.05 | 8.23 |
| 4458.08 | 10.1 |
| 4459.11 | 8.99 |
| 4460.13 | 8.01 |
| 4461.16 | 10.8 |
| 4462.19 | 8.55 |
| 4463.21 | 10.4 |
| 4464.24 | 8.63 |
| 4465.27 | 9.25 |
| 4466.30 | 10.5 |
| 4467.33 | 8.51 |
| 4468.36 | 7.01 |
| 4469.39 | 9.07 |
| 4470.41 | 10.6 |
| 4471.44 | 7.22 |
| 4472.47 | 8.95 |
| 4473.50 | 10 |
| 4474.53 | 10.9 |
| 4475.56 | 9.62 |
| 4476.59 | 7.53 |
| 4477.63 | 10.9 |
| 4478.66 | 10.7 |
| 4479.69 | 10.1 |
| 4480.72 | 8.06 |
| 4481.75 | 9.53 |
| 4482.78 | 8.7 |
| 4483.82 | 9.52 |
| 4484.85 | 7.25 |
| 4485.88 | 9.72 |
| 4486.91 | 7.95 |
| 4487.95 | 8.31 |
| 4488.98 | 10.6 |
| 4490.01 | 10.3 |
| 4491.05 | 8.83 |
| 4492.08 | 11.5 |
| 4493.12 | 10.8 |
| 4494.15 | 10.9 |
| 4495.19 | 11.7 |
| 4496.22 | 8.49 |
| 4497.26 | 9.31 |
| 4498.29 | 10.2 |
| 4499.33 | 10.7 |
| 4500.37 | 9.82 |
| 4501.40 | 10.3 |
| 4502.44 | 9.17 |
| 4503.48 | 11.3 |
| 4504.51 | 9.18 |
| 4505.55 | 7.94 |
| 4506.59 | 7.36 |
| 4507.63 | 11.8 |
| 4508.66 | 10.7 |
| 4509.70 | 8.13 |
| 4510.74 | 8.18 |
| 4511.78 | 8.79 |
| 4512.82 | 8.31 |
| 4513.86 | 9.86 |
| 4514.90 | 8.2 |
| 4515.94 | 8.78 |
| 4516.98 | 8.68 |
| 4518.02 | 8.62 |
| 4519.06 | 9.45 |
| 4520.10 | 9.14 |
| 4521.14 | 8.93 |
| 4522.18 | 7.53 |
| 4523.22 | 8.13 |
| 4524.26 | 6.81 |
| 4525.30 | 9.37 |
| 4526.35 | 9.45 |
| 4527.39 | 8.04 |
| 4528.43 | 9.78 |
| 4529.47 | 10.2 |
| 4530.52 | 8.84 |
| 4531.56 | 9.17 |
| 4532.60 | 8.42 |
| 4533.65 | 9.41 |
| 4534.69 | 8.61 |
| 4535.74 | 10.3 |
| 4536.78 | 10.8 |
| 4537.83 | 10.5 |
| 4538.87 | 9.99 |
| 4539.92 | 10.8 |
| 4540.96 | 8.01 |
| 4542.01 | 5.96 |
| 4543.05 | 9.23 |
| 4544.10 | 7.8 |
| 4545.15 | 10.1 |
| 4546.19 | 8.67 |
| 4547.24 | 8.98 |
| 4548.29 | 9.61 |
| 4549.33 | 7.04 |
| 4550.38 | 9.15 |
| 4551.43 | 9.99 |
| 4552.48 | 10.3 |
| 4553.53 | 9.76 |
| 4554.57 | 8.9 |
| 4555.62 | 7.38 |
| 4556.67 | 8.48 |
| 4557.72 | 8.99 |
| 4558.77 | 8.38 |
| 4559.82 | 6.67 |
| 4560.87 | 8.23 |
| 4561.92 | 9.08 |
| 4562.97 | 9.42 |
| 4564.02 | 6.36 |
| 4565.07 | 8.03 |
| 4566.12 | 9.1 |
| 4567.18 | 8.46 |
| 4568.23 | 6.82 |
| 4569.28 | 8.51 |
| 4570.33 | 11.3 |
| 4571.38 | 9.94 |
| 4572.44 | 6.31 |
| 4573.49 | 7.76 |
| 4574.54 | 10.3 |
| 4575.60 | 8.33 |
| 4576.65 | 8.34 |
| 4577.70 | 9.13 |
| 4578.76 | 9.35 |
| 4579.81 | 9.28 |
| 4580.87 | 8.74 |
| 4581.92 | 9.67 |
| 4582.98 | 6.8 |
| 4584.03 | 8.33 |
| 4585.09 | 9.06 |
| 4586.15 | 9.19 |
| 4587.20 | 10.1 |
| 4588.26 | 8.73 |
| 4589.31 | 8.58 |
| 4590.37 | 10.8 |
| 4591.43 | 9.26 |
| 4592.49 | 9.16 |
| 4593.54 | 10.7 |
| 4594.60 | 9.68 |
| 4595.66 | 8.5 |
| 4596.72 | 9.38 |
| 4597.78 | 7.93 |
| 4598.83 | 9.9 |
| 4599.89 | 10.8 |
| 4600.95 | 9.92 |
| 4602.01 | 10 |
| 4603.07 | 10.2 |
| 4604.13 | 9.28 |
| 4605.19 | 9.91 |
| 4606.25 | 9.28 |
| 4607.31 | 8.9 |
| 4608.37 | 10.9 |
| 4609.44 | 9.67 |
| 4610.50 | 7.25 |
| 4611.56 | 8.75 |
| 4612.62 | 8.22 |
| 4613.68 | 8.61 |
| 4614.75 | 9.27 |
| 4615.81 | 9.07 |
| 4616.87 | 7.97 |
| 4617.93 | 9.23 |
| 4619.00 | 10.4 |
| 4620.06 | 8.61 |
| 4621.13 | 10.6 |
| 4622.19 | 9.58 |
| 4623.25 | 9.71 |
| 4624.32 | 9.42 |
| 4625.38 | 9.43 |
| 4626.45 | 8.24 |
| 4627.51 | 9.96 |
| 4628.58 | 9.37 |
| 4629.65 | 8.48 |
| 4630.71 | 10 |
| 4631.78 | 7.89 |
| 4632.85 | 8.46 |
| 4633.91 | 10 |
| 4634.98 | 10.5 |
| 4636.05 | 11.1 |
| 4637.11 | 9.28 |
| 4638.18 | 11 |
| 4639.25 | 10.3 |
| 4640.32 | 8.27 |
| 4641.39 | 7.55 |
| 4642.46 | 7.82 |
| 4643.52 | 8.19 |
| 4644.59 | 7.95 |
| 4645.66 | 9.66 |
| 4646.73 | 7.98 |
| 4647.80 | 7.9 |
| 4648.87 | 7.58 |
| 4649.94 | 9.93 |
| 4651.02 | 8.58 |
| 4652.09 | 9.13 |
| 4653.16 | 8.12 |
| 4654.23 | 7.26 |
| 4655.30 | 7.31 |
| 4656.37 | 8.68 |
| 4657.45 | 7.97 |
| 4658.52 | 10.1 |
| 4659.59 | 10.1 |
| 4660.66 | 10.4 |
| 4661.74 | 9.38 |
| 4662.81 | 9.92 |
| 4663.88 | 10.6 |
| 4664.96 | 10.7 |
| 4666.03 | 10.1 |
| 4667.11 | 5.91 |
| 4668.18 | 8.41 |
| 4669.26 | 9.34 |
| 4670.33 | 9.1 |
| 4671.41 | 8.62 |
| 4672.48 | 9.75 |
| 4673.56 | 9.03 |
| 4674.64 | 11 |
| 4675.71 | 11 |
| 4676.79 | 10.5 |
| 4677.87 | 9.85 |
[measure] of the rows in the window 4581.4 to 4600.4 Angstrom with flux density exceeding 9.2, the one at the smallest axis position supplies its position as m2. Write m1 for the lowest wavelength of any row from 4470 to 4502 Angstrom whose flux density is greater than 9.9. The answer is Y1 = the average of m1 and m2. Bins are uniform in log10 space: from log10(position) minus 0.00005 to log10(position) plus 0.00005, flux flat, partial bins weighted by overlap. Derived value 4526.2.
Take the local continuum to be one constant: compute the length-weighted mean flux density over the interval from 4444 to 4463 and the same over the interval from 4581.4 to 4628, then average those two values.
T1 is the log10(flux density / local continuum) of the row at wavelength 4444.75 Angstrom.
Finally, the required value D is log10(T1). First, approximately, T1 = 0.08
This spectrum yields -1.1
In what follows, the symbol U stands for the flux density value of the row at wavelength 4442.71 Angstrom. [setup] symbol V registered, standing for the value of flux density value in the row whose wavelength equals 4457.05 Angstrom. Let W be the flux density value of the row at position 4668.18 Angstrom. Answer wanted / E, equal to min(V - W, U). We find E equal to -0.2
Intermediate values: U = 8.87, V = 8.23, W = 8.41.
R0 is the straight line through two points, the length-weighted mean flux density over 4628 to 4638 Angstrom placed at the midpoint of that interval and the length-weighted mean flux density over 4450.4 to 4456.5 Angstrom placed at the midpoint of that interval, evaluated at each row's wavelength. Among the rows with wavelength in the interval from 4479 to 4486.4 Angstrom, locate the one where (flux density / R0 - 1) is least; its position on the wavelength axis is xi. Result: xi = 4484.85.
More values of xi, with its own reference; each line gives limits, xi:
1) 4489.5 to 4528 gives 4524.26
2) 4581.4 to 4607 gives 4582.98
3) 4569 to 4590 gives 4572.44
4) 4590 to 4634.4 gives 4610.50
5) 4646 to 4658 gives 4654.23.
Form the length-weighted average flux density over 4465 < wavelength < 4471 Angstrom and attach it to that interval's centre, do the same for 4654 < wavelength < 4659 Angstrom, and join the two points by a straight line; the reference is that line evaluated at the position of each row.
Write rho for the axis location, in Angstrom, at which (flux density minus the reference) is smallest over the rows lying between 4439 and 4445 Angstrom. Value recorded 4441.69 Angstrom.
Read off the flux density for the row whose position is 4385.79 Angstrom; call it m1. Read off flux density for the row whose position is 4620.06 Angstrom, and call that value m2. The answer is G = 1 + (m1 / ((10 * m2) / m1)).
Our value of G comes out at 1.83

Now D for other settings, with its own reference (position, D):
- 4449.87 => -1.0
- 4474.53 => -1.1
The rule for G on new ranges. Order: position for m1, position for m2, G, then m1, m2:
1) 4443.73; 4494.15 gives 1.77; 9.19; 10.9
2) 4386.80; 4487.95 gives 2.43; 10.9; 8.31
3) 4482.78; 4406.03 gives 1.94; 8.7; 8.09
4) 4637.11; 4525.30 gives 1.92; 9.28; 9.37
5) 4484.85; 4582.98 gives 1.77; 7.25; 6.8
